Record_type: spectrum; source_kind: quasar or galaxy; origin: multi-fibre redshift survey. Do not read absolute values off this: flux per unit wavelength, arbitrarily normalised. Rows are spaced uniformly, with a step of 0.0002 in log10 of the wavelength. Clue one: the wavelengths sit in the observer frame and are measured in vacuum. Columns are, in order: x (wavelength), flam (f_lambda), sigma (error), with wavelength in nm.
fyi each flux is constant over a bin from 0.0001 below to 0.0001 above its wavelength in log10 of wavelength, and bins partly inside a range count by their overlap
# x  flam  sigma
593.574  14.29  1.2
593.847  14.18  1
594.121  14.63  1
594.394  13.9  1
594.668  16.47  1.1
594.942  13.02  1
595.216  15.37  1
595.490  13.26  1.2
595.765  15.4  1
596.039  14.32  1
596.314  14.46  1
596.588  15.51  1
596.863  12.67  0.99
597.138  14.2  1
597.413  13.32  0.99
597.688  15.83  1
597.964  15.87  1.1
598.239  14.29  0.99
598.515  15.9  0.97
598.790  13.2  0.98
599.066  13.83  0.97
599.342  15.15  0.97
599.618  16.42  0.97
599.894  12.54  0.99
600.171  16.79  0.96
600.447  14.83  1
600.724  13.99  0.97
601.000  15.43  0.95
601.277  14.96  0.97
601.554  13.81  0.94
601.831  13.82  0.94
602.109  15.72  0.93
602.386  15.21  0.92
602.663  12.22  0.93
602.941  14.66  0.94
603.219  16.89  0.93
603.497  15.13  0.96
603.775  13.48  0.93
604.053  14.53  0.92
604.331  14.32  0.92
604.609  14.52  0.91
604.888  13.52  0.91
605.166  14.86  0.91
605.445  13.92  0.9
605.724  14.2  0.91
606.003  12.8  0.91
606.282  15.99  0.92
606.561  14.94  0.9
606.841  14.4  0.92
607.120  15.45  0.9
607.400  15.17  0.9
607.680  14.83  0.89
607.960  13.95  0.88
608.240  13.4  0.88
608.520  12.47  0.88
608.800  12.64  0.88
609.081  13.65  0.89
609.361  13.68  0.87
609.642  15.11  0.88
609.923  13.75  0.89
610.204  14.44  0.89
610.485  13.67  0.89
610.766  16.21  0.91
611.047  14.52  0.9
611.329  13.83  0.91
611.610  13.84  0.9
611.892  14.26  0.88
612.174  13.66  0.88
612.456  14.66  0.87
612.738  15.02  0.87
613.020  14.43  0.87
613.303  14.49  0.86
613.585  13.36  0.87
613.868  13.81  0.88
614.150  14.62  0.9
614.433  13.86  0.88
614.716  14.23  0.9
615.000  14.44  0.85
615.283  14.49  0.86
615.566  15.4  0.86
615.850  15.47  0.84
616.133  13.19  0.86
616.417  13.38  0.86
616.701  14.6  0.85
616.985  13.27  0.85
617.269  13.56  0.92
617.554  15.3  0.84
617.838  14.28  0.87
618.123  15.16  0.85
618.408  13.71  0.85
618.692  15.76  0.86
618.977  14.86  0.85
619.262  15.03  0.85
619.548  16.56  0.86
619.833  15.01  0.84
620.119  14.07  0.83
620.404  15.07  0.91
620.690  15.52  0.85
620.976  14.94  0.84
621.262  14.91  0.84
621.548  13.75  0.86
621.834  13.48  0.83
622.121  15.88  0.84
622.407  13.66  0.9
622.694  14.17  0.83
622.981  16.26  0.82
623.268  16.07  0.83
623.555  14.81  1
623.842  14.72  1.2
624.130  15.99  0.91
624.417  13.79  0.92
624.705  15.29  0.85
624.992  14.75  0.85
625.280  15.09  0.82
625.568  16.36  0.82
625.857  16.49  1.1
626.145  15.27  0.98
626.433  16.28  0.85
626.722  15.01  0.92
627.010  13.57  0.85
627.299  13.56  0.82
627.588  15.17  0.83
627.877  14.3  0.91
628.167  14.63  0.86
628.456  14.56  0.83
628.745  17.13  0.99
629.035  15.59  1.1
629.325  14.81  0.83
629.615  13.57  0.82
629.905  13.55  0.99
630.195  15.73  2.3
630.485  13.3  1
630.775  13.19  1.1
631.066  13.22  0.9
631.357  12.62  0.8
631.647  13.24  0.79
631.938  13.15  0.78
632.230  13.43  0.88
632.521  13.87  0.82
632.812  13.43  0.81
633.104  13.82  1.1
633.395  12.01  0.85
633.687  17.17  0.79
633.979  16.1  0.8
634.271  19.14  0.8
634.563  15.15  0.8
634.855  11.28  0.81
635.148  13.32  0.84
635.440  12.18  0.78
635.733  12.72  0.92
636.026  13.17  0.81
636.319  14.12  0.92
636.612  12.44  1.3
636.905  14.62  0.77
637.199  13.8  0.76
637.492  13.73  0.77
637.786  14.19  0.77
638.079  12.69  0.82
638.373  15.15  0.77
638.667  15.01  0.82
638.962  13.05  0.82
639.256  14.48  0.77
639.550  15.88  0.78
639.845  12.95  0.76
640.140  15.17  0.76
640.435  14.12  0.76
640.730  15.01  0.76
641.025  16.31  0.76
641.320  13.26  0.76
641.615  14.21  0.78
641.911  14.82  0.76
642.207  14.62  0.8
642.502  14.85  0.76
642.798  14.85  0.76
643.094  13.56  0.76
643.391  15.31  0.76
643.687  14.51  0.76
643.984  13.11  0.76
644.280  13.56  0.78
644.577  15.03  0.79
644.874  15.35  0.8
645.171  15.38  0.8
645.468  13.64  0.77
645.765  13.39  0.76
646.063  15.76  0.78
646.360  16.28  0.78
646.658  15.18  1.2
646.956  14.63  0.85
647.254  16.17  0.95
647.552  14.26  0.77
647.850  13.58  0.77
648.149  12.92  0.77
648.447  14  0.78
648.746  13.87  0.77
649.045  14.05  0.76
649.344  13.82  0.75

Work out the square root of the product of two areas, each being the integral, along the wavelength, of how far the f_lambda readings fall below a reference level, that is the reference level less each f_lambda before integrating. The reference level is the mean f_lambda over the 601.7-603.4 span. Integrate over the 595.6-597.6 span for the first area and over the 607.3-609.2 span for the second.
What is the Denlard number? 1.4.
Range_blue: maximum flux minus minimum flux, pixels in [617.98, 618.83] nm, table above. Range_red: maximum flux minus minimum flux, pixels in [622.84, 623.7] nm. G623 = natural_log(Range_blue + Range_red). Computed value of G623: 1.25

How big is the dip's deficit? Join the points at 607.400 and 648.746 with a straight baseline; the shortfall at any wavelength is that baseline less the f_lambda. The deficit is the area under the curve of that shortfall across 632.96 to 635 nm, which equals -1.3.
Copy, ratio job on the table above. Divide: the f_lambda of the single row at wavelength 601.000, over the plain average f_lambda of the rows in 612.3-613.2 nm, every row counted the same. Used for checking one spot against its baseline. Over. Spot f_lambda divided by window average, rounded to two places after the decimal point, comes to 1.05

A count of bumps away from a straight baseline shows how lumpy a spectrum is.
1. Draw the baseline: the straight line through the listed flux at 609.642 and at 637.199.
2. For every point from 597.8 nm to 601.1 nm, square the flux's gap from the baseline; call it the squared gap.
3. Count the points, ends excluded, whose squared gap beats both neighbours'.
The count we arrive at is 4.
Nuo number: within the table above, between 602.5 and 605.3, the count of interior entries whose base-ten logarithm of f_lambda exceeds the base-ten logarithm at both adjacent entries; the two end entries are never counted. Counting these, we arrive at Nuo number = 3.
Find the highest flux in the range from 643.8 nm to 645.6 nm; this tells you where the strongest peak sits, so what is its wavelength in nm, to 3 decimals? 645.171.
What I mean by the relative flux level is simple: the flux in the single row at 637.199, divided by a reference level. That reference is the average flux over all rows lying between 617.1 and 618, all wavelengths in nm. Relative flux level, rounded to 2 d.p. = 0.96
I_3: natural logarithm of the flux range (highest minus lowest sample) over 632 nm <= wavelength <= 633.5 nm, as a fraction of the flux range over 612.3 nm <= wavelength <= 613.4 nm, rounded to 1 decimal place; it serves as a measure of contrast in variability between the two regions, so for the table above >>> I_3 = 1.1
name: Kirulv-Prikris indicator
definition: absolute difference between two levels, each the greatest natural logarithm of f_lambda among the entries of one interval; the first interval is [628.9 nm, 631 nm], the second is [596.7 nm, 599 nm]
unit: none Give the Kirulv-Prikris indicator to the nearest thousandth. 0.011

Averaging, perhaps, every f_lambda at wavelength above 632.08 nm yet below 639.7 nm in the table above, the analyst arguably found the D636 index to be 14.1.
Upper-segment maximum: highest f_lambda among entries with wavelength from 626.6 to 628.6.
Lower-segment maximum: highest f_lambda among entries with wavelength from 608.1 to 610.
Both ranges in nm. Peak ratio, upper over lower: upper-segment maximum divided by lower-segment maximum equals 1.00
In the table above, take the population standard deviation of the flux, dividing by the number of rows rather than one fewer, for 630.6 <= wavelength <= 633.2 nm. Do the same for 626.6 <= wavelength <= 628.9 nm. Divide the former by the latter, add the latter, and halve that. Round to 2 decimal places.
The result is 0.70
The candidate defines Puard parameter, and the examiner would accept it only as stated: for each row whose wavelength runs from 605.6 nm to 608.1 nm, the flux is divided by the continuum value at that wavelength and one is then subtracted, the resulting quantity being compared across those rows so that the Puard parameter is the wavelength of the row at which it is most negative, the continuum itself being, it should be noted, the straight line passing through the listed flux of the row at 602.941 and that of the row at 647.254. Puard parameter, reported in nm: 606.003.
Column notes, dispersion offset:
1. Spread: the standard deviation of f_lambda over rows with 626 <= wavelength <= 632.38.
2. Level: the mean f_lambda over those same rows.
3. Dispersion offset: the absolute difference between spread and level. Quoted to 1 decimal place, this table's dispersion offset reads 13.1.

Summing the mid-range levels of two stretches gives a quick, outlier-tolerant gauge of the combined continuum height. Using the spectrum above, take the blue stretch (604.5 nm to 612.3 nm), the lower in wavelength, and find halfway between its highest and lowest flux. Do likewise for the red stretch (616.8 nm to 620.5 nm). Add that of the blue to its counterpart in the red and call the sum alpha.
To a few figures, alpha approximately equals 29.3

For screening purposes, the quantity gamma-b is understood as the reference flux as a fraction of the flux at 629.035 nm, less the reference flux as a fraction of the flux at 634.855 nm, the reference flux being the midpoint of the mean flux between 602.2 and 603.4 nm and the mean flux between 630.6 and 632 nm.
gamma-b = -0.34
